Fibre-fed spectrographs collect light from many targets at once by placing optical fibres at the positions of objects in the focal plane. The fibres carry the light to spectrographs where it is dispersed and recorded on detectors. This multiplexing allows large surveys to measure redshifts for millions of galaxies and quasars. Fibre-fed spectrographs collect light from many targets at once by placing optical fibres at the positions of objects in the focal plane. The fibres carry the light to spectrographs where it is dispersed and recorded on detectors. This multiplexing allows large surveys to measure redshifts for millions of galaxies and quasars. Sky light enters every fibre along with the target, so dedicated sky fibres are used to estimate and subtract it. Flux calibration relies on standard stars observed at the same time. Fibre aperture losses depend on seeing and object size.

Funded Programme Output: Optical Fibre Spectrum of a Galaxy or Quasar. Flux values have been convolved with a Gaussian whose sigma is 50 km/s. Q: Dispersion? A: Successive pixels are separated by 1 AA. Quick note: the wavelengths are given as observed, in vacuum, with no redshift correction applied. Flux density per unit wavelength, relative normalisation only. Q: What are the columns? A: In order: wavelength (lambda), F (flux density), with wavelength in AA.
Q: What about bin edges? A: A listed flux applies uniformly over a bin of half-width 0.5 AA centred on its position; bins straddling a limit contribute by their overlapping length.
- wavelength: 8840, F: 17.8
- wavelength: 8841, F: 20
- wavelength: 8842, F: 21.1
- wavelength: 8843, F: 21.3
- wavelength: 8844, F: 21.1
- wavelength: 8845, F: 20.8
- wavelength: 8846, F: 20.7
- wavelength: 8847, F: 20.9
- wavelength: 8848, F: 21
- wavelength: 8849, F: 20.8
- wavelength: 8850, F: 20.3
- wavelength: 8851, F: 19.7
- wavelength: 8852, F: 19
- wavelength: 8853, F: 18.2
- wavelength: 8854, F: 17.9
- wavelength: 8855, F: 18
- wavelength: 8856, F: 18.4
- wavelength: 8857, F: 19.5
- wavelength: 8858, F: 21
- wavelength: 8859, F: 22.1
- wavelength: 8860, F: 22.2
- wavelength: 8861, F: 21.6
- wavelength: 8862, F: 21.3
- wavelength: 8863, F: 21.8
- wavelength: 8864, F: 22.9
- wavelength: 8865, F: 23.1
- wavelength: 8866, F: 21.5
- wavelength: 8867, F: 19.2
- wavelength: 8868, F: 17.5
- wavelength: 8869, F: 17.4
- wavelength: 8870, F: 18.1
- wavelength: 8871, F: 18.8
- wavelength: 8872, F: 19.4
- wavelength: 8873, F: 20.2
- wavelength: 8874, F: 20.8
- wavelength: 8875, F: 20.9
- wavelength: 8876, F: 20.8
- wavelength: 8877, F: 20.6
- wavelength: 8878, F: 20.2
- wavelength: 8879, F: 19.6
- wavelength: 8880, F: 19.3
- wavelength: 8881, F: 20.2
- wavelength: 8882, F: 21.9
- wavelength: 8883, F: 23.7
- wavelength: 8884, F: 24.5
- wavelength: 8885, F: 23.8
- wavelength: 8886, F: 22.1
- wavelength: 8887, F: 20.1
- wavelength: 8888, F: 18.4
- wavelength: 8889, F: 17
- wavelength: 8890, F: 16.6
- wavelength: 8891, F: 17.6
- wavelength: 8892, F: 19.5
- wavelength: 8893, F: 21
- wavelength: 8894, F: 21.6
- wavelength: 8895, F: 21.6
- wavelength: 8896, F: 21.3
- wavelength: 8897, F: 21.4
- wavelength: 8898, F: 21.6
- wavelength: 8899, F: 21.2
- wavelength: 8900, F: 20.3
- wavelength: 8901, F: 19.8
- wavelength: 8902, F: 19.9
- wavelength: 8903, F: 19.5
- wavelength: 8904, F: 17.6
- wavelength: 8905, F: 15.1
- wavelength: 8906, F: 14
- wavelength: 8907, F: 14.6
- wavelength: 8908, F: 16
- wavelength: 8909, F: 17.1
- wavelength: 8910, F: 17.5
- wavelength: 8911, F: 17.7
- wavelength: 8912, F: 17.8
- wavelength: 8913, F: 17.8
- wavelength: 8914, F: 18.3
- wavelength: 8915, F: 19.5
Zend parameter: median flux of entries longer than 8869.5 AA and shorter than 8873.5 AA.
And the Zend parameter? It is 19.1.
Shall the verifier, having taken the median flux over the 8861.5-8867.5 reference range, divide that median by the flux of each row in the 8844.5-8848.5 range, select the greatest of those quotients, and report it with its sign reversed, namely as -1.05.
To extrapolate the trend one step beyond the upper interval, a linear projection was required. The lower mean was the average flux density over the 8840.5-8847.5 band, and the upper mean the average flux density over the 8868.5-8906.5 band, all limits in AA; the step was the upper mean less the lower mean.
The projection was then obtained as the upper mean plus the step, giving 19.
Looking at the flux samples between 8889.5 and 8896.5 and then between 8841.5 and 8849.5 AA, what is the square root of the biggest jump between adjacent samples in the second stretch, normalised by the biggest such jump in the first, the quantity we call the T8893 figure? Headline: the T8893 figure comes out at 0.40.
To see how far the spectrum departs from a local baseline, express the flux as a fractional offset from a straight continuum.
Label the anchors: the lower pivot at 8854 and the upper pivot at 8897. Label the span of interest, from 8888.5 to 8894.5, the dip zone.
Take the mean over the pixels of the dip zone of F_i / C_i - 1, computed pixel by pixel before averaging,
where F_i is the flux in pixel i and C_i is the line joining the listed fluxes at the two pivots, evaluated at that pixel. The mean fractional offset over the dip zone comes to -0.10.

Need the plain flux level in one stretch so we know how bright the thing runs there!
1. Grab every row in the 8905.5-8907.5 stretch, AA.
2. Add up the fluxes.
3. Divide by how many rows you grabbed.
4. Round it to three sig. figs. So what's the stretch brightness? 14.3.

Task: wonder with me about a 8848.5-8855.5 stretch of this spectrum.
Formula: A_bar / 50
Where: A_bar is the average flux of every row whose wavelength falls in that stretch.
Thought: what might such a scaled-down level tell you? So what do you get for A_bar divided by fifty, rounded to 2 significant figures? 0.38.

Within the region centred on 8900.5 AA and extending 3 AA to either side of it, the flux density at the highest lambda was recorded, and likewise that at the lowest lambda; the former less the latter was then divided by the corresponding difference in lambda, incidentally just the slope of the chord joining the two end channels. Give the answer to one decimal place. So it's -0.4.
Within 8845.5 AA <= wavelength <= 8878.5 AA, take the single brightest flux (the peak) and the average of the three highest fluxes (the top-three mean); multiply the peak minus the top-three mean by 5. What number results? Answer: 1.8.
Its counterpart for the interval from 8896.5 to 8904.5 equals 1.0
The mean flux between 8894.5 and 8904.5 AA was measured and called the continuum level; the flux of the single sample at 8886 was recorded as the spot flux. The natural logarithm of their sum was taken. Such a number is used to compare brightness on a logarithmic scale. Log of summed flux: 3.750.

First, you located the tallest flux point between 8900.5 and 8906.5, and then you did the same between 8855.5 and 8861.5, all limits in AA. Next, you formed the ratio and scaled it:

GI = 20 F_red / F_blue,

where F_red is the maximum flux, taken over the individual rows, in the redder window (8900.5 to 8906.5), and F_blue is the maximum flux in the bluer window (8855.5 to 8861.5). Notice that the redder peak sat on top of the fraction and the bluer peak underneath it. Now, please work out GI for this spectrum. 17.9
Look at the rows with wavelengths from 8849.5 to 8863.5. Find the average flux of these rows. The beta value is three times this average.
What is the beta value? 60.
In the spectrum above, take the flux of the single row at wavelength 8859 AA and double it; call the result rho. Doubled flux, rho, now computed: 44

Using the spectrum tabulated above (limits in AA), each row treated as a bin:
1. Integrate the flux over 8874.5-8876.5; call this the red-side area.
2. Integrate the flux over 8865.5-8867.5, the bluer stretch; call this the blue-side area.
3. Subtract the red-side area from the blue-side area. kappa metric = -1.0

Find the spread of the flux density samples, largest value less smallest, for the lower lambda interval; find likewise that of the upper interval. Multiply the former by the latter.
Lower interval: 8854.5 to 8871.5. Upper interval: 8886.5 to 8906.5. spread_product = 43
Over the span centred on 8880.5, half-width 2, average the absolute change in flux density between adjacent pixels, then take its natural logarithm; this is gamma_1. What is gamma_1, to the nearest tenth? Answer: 0.0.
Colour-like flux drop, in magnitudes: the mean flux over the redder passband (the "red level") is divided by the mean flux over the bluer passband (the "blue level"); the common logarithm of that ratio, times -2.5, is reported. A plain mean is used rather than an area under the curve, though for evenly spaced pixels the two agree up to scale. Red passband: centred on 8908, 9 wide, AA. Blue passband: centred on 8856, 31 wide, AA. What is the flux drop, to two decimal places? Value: 0.23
